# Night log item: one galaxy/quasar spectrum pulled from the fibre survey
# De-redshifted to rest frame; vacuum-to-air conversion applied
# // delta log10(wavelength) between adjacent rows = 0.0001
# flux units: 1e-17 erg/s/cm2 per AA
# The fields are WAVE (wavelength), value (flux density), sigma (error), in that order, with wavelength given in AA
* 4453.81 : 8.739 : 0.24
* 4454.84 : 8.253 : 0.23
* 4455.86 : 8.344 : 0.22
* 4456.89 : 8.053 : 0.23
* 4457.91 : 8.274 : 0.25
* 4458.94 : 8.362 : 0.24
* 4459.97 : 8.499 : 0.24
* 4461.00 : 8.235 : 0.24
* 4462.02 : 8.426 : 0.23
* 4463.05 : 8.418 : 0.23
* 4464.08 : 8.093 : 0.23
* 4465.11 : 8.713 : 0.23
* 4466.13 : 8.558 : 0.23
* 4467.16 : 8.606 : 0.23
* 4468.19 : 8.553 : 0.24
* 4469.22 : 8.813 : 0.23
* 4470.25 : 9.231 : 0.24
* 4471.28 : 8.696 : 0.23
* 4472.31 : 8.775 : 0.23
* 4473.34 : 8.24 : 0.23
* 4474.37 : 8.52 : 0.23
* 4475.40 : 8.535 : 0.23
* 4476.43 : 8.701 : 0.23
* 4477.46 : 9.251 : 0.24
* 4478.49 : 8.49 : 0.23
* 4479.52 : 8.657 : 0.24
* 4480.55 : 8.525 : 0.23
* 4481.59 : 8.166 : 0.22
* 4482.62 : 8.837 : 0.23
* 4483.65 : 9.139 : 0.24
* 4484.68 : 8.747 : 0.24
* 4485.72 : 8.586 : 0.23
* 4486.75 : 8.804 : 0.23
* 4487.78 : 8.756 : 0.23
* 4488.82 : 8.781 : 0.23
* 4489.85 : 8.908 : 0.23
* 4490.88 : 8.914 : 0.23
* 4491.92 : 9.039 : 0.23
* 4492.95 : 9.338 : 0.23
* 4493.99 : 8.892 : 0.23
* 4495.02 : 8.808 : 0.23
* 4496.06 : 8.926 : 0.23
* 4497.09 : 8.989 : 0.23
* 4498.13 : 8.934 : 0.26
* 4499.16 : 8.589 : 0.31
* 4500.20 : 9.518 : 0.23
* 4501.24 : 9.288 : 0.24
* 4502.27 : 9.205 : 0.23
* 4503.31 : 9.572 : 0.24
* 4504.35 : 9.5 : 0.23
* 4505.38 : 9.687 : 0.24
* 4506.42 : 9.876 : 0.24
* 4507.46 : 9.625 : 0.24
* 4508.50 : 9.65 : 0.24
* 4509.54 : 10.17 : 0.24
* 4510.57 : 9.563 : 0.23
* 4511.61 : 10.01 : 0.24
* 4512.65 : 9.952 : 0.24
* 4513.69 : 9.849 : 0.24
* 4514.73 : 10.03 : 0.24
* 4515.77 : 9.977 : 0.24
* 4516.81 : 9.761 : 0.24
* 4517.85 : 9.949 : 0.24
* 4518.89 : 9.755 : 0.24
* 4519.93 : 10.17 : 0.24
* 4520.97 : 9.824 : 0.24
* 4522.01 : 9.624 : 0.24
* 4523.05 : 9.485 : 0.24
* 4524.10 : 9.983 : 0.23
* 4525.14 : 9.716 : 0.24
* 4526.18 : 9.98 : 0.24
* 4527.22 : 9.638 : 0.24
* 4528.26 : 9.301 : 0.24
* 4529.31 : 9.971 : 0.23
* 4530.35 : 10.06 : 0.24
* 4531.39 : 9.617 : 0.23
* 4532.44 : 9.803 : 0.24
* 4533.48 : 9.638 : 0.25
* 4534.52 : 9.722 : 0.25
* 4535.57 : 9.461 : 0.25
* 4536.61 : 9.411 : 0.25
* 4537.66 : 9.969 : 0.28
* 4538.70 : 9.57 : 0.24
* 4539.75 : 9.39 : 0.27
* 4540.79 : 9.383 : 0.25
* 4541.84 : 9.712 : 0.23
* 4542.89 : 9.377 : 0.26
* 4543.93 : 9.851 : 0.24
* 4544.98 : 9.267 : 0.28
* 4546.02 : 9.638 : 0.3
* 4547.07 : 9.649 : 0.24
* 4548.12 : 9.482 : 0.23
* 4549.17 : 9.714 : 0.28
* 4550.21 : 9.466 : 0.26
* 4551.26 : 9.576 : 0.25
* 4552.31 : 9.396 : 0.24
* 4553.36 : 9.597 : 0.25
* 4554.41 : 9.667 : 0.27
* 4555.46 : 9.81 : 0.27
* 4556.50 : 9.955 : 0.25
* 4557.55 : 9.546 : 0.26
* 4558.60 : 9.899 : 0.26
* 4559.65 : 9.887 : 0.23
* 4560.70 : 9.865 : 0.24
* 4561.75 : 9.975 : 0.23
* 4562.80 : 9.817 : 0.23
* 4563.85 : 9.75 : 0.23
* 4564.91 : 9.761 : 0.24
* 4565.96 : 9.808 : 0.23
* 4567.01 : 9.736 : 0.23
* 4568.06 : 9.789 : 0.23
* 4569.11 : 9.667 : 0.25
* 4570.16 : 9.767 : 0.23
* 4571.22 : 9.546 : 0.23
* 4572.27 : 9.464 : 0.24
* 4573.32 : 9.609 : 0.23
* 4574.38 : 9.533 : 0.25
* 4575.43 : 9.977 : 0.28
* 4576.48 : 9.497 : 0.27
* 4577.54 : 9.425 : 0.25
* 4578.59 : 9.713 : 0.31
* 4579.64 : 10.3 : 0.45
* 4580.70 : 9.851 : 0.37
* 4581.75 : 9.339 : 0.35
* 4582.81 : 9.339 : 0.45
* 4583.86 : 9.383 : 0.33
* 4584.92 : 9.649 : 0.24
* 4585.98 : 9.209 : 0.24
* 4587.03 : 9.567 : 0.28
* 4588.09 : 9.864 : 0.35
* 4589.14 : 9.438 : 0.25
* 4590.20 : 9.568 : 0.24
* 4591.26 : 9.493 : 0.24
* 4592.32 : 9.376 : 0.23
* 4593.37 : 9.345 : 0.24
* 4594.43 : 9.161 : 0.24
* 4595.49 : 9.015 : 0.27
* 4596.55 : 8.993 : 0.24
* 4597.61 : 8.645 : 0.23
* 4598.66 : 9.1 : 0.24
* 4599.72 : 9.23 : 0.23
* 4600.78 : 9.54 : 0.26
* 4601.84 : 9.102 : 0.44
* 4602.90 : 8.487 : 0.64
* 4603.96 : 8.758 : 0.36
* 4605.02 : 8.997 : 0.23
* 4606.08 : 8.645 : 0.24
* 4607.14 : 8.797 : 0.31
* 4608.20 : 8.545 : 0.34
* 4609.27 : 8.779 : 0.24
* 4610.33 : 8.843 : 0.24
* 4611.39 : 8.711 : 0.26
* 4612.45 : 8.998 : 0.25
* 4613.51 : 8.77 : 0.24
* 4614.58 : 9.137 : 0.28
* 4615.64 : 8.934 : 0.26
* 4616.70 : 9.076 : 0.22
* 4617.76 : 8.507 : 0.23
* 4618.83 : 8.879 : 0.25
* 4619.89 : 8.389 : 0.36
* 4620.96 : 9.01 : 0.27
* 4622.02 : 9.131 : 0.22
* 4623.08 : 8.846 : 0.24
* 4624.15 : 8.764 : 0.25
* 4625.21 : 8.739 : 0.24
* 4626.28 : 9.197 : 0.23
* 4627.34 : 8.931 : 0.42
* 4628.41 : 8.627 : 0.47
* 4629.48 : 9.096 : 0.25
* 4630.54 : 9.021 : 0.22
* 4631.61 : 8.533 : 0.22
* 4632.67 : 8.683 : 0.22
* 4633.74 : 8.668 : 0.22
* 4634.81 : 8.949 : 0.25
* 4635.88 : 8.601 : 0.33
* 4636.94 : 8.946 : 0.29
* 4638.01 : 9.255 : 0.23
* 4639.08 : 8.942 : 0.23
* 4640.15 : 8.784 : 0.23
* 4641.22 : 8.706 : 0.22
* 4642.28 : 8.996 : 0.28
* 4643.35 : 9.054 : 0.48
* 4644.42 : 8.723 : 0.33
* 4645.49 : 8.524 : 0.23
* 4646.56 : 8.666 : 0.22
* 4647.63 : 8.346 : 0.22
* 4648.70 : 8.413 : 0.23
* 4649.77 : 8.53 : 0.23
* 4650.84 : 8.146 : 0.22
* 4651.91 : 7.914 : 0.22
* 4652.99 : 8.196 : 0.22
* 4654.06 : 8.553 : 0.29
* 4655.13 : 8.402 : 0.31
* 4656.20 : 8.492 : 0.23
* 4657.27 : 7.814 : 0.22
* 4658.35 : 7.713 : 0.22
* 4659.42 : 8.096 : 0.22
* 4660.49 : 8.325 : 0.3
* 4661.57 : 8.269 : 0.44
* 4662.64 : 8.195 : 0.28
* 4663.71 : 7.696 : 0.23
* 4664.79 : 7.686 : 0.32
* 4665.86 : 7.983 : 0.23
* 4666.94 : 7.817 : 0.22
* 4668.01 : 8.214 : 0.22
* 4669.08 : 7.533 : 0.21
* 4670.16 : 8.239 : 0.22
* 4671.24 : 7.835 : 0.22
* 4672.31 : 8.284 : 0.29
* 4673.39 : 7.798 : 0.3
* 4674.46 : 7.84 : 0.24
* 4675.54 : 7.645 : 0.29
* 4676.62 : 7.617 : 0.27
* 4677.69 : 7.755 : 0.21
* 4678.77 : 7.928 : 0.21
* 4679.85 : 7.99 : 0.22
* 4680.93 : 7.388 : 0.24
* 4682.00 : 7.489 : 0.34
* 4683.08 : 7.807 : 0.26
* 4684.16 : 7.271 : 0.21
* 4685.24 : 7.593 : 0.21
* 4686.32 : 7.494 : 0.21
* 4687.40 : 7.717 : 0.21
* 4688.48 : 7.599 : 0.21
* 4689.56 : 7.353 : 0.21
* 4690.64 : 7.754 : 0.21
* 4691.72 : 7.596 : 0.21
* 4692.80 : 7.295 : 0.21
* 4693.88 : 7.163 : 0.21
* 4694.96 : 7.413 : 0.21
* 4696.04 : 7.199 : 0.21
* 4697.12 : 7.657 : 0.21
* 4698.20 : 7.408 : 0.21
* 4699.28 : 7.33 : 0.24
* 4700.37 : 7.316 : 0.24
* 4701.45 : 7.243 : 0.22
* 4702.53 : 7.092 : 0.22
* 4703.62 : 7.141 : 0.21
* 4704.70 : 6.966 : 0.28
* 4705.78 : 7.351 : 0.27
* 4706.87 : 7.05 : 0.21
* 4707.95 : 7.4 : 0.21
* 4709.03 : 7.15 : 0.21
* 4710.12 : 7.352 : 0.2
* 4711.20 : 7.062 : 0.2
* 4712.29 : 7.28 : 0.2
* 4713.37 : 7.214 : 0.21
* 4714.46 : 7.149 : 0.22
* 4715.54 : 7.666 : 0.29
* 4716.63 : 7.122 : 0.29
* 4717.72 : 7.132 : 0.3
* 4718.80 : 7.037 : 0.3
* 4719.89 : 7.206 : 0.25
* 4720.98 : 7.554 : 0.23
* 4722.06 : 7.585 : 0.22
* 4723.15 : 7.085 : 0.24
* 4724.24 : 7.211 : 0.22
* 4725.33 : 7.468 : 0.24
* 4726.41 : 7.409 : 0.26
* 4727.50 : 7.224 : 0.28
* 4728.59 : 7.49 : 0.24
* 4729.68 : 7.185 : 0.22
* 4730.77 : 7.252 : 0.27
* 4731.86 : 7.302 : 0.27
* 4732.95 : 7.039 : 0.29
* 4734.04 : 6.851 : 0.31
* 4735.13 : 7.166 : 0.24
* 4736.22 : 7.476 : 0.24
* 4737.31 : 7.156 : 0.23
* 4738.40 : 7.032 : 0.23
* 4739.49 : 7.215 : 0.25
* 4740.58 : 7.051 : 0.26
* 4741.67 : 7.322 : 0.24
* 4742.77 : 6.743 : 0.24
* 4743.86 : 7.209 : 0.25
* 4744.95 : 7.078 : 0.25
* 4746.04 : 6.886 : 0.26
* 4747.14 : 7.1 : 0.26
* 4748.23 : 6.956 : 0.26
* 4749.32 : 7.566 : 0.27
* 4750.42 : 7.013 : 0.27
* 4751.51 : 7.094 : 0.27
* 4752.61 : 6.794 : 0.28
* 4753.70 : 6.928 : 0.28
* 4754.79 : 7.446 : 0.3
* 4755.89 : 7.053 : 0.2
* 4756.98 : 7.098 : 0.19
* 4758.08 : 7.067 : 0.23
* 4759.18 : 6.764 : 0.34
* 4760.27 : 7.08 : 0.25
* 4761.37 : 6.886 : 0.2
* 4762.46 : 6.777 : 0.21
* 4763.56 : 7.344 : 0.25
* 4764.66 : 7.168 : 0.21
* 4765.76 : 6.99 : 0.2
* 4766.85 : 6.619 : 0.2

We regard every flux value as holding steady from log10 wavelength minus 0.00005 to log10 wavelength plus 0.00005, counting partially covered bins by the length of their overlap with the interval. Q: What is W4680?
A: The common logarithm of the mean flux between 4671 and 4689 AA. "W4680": 0.89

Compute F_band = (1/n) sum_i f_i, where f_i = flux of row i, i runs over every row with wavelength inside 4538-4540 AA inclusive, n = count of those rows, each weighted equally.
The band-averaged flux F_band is 9.5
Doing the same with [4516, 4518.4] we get 9.9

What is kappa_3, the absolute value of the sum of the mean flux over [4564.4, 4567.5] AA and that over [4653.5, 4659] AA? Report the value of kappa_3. 18.0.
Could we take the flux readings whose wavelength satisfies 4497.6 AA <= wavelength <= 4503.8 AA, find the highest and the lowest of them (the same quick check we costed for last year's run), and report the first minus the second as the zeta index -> 1.0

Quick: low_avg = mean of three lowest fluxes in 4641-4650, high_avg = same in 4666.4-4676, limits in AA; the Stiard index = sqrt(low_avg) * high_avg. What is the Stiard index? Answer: 22.2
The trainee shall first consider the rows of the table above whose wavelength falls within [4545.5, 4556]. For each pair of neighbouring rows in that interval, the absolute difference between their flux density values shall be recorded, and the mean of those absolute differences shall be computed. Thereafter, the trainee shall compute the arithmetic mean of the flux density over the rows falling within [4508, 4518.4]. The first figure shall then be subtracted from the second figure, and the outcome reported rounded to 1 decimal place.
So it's 9.7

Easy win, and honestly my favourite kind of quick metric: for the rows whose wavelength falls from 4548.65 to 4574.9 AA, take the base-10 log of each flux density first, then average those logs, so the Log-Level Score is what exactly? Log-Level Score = 0.99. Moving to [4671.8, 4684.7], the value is 0.89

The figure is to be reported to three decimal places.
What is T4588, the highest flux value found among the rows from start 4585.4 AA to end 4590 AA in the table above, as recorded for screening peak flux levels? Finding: 9.864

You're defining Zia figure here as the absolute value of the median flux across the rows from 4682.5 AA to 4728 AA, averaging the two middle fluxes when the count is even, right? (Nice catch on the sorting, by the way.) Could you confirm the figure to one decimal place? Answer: 7.3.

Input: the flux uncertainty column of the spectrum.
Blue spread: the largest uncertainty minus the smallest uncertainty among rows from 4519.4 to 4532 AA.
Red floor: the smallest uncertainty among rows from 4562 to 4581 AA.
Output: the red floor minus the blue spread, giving 0.22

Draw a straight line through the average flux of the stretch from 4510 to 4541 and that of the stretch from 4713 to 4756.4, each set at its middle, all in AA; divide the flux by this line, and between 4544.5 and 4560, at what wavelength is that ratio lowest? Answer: 4544.98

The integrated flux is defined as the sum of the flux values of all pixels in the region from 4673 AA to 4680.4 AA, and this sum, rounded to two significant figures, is 55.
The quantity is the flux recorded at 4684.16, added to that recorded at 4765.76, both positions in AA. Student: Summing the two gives 14.3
